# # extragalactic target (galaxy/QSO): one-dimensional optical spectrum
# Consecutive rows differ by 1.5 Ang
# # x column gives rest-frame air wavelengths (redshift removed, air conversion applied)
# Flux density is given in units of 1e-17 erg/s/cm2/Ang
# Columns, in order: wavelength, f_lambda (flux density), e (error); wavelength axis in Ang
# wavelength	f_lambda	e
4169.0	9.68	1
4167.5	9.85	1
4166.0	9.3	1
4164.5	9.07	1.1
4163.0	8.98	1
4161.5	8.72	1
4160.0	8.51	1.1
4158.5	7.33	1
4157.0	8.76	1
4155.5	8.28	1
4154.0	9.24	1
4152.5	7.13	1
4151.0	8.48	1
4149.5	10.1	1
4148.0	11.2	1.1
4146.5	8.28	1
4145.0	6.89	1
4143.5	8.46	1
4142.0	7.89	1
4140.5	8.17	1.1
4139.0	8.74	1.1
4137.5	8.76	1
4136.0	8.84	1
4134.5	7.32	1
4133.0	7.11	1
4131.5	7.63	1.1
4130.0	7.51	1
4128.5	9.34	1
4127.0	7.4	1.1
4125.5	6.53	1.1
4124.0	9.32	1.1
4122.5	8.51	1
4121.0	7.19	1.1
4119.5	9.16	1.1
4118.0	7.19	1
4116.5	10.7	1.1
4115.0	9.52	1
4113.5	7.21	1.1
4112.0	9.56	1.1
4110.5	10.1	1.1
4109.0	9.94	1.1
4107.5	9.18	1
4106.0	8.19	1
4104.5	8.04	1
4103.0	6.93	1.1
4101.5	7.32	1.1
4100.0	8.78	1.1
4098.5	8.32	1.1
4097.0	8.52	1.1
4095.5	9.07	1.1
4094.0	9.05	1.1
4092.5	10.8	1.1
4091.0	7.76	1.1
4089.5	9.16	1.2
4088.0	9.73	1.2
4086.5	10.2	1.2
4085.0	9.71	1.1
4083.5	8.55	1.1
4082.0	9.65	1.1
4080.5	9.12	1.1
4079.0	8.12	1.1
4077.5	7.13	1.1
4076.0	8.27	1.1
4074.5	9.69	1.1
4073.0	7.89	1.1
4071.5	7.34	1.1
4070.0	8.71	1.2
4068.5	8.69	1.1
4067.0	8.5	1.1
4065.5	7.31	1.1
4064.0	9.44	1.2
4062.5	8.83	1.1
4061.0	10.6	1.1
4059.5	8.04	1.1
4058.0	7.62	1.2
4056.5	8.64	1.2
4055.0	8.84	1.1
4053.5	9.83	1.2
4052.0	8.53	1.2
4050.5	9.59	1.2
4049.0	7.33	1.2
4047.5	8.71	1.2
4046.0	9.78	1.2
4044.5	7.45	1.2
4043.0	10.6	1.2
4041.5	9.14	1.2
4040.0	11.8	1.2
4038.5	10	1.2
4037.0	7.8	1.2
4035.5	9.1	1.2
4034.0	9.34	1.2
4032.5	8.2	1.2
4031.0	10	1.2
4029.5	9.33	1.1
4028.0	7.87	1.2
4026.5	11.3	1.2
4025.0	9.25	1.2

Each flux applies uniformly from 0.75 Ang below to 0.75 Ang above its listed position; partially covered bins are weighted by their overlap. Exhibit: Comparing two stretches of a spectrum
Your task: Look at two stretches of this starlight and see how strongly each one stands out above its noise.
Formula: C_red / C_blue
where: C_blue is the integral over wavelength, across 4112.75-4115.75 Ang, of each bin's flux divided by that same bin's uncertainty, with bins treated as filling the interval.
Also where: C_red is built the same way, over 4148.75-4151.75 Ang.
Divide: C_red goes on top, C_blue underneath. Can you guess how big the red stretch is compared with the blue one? 1.16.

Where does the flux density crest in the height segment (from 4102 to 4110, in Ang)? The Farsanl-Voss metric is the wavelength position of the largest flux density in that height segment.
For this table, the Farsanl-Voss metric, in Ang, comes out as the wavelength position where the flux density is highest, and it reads 4109.0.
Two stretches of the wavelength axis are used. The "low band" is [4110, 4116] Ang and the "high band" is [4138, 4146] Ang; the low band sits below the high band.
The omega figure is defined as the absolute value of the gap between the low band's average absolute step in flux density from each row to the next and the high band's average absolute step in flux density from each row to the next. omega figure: 1.0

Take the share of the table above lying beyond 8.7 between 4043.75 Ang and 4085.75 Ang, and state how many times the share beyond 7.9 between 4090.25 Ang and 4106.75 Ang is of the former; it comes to 1.6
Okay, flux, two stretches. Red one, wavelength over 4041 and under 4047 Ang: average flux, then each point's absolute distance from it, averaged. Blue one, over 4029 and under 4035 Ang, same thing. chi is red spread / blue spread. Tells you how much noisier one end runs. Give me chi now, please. 1.9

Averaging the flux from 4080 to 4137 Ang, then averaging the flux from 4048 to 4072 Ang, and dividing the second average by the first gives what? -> 1.00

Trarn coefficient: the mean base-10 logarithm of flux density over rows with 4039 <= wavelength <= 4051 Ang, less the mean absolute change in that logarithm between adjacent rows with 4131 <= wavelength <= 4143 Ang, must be 0.939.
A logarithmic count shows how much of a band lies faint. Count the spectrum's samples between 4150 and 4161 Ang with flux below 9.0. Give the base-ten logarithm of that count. 0.78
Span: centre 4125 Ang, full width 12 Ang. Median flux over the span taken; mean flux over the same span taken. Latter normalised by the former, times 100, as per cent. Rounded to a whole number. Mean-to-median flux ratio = 101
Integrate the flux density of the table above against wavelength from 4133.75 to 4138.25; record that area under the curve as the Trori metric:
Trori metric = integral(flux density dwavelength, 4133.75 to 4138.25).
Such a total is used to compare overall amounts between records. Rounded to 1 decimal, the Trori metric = 37.4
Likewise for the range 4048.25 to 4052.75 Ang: 38.2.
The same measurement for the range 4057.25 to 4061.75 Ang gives 39.4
